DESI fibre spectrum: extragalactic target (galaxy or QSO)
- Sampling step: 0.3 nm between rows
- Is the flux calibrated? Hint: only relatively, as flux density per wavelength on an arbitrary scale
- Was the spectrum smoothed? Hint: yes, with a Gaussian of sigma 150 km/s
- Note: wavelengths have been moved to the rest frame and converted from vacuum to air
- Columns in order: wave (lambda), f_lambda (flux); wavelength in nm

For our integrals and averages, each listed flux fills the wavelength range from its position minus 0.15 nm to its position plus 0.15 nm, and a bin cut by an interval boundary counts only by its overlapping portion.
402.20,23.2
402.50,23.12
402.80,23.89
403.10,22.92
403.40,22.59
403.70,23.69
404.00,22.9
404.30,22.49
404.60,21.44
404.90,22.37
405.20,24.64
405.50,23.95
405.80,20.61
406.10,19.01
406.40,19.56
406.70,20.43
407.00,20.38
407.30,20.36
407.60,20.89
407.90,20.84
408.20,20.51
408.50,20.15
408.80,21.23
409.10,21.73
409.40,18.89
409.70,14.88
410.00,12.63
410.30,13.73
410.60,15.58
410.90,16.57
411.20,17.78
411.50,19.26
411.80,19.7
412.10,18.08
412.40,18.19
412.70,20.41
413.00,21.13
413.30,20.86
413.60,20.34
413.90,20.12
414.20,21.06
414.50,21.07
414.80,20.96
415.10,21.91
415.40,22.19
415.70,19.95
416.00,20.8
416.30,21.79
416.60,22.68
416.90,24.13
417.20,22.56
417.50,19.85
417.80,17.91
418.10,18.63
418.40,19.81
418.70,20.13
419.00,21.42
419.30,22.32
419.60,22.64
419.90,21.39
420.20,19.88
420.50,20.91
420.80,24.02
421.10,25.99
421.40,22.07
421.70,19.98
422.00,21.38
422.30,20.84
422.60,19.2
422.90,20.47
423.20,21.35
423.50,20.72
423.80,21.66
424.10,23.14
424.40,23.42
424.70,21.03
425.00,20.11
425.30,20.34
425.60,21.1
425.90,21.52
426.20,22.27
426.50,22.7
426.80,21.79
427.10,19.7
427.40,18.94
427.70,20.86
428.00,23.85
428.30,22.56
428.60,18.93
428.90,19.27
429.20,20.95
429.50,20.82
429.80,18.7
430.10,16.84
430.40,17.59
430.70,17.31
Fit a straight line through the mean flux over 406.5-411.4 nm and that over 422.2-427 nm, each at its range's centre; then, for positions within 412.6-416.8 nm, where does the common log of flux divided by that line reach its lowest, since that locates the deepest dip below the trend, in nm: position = 415.70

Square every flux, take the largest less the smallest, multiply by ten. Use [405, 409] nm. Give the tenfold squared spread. 2457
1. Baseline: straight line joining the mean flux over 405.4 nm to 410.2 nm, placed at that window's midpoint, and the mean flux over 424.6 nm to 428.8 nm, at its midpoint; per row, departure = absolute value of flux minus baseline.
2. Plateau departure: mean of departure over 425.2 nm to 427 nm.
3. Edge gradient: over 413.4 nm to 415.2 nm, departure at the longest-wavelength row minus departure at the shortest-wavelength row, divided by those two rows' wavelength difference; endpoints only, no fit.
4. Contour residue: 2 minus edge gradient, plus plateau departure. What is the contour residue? 1.8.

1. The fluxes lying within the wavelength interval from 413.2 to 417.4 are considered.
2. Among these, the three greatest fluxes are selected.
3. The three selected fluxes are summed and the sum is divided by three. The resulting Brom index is 23.1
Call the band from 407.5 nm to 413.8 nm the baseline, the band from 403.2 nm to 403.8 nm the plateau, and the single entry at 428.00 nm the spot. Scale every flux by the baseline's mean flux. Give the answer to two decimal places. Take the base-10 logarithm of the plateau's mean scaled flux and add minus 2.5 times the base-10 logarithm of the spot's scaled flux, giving -0.17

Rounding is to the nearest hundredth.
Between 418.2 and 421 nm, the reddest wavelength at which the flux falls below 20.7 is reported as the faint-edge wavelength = 420.20 nm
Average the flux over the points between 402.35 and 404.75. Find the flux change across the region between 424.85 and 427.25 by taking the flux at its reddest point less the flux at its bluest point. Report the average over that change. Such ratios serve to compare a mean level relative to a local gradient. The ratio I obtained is -56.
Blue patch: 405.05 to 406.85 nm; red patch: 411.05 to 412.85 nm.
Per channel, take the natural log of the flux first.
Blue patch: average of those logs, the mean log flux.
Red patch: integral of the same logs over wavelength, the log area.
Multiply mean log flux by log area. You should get 16.2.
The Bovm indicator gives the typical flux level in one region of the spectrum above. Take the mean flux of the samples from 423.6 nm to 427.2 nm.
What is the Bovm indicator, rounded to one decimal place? 21.6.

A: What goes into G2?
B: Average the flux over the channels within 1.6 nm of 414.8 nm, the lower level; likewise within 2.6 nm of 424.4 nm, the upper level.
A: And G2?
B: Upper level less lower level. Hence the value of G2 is 0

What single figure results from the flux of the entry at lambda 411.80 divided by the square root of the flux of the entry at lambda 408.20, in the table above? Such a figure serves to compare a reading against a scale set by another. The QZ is 4.35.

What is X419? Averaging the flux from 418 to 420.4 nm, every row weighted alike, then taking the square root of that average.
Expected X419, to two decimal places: 4.56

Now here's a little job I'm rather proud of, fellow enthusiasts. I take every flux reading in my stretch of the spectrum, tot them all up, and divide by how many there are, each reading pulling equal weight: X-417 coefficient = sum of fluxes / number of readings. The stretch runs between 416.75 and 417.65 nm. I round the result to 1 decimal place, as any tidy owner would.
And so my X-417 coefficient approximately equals 22.2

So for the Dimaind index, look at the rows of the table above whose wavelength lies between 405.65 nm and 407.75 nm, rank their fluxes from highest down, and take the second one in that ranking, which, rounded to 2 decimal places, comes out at 20.61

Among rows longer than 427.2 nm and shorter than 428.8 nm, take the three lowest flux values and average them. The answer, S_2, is 19.6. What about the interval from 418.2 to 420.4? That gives 19.9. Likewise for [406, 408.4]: 19.6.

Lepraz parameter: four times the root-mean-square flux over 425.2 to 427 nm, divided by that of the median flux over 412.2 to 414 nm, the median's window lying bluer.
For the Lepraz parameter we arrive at 4.2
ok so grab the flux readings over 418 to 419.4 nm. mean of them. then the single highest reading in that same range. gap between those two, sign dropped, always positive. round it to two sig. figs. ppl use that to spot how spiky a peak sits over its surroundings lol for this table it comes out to 1.9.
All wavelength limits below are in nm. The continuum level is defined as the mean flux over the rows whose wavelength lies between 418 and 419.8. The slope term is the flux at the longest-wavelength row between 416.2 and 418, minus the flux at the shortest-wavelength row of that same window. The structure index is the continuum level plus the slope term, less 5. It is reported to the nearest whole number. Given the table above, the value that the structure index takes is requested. 12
